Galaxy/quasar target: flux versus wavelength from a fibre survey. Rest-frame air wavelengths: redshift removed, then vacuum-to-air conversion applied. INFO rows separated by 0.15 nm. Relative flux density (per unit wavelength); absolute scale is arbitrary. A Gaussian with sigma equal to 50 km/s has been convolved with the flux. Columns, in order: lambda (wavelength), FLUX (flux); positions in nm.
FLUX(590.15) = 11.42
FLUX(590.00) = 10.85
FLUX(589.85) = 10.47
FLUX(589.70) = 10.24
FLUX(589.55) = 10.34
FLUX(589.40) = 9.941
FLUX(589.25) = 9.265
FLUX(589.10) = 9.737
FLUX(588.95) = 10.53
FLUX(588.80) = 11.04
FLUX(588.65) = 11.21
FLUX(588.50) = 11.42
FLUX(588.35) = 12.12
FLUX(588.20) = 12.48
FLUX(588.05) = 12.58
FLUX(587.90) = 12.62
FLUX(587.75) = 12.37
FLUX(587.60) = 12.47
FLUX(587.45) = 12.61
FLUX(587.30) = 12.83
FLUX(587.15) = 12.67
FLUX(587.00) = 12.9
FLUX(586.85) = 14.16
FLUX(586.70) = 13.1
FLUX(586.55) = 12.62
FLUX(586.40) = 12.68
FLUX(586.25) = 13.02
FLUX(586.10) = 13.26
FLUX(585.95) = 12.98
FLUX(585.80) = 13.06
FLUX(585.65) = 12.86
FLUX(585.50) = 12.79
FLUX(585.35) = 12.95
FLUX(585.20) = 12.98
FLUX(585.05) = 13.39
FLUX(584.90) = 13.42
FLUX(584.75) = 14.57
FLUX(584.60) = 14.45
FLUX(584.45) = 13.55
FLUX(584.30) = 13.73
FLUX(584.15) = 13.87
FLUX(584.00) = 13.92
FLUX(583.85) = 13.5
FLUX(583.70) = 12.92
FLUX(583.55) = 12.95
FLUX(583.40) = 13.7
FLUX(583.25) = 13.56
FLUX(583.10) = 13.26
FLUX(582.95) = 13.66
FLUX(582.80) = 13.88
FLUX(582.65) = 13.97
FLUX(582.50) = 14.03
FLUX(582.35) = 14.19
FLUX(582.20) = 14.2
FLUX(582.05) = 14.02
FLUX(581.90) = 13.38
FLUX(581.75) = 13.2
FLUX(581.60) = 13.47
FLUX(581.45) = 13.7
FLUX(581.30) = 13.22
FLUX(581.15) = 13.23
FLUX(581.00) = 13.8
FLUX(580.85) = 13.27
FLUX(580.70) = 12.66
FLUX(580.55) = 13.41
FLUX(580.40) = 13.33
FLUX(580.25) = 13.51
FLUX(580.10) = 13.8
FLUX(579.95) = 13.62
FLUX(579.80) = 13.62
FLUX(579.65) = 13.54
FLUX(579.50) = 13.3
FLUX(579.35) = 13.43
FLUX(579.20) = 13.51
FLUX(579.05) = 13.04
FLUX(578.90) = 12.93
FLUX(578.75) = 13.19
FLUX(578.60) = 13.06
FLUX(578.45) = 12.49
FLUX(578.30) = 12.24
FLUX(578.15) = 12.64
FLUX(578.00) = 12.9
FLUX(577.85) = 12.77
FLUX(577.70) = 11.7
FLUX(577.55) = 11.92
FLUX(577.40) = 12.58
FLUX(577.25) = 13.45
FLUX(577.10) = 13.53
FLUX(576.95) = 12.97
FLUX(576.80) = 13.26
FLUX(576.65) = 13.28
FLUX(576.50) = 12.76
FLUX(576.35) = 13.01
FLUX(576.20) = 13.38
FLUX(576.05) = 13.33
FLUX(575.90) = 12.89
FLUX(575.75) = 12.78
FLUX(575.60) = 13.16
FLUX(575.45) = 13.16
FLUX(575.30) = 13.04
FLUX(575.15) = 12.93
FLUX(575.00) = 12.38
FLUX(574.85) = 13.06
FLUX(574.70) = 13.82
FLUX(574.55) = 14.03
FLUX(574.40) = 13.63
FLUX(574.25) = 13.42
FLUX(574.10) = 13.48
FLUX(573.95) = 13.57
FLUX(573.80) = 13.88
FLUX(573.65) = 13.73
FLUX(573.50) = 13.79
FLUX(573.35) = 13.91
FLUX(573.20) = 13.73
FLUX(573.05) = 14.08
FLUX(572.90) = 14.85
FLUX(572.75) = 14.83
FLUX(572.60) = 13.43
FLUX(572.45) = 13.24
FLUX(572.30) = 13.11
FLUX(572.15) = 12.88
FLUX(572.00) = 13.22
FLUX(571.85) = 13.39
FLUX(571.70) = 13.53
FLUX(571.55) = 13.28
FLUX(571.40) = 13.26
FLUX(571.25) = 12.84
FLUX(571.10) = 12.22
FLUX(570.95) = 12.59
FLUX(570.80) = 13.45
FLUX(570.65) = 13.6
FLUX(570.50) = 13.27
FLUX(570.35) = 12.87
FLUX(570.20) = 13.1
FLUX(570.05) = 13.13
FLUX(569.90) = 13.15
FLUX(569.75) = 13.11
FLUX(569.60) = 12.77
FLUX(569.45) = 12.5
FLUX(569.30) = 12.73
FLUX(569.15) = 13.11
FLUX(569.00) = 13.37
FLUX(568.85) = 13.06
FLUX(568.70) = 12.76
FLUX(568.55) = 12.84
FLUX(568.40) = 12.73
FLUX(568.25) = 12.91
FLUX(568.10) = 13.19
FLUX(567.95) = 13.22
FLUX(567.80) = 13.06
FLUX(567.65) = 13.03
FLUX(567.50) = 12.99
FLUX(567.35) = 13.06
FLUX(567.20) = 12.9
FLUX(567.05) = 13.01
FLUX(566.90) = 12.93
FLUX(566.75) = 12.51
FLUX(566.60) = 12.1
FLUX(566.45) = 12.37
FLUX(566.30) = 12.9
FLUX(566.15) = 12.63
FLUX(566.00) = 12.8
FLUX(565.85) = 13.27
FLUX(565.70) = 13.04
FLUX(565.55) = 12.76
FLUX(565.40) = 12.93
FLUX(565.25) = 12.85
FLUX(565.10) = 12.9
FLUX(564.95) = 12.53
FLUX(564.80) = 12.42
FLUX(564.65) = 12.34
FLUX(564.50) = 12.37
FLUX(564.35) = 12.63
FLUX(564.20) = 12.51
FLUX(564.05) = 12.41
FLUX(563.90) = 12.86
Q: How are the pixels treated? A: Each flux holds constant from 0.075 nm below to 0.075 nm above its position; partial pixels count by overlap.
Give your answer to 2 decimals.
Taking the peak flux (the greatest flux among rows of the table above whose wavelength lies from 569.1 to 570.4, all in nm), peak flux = 13.15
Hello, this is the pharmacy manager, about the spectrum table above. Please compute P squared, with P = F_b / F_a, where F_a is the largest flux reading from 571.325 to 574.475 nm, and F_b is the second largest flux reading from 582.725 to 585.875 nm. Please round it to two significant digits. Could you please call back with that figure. 0.95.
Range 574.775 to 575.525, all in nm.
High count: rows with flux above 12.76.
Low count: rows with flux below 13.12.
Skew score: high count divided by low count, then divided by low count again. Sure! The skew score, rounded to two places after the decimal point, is 0.25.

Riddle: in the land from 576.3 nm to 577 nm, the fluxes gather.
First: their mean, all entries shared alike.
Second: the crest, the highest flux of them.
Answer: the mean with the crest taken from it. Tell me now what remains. -0.22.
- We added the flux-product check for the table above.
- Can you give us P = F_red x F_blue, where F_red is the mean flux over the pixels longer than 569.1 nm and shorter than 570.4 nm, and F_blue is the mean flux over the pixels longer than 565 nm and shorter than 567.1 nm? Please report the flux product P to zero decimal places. 165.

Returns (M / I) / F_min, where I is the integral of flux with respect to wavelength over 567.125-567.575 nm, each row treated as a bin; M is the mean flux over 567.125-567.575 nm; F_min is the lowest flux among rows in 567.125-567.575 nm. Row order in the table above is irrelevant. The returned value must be 0.172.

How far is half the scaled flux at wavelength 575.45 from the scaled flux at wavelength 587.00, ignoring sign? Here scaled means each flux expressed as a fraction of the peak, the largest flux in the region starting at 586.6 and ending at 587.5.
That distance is 0.45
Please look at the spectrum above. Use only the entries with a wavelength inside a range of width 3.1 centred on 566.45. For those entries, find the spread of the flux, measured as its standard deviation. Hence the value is 0.28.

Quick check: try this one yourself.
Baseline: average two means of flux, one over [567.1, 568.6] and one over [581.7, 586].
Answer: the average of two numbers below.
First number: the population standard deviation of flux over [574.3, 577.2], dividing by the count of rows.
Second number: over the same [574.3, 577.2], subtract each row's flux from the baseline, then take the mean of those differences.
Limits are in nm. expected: 0.24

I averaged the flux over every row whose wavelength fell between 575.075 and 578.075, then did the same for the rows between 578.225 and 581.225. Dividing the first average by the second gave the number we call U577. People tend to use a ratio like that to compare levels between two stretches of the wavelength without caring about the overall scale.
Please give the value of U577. 0.977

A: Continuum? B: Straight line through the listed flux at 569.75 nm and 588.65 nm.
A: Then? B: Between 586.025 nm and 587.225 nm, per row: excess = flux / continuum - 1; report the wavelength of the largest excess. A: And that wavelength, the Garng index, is 586.85 nm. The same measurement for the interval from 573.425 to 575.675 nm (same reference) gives 574.55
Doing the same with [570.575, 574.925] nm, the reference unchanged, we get 572.90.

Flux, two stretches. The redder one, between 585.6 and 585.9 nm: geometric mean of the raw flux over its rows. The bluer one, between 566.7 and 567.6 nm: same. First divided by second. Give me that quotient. 1.005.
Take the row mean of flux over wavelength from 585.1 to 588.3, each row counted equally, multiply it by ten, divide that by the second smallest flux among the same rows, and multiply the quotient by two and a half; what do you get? 25.8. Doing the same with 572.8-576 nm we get 26.4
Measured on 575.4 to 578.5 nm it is 27.0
